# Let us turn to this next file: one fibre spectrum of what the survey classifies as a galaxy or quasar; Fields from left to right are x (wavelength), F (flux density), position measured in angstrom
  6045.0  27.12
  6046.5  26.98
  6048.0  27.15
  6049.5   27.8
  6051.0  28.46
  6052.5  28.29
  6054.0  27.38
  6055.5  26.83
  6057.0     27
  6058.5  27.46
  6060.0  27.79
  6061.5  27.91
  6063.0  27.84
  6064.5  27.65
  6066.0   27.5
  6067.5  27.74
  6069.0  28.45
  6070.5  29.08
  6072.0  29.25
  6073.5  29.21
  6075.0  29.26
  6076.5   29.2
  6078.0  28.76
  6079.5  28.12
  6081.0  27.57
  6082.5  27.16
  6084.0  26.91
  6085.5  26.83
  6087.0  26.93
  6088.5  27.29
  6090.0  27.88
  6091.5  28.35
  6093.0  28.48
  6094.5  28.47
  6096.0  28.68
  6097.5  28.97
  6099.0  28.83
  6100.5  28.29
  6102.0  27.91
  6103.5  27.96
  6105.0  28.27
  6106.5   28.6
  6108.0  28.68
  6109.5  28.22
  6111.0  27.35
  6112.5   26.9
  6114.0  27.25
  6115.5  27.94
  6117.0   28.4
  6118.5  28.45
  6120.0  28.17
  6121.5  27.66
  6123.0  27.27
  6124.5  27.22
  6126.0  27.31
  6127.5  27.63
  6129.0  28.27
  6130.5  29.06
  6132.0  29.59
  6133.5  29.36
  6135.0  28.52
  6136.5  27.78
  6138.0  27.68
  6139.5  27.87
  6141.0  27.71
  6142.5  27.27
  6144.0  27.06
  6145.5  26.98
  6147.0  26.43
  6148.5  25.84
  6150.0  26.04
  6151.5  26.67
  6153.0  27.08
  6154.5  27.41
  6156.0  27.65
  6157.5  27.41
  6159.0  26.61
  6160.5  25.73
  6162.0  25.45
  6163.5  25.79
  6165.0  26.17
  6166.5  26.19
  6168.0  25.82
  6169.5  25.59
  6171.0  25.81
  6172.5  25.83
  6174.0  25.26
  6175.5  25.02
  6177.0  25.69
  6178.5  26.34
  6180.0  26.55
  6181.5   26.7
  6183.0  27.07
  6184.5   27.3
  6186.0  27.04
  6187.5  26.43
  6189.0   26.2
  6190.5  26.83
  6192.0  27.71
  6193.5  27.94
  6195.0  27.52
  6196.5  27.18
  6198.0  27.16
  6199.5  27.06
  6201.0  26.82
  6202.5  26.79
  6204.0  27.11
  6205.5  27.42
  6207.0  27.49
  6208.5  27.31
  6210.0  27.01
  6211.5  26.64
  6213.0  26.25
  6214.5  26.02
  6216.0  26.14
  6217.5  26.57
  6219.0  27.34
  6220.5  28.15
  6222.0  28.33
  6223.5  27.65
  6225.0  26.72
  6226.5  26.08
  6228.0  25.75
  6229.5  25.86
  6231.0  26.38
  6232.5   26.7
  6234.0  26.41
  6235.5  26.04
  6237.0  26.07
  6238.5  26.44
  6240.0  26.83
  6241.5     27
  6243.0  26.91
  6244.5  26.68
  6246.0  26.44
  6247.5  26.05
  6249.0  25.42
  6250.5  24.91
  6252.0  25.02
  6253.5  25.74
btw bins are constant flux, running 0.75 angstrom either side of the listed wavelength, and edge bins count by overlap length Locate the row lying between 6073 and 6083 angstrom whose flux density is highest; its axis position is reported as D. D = 6075.0 angstrom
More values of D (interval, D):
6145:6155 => 6154.5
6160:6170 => 6166.5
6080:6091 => 6090.0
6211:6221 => 6220.5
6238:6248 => 6241.5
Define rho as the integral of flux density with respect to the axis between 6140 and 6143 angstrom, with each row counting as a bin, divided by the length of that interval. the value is 27.5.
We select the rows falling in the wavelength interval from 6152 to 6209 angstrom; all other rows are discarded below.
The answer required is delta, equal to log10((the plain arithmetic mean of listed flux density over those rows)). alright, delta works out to 1.426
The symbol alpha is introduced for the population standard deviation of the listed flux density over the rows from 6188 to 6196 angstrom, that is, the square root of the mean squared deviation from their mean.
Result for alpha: 0.64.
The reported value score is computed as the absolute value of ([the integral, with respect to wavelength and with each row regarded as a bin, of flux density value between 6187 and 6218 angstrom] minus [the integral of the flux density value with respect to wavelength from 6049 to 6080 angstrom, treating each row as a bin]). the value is 37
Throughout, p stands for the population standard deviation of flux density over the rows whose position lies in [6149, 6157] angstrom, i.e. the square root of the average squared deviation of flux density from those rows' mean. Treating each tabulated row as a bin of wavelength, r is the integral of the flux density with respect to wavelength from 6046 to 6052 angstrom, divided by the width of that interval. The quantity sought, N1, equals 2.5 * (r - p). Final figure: 67.7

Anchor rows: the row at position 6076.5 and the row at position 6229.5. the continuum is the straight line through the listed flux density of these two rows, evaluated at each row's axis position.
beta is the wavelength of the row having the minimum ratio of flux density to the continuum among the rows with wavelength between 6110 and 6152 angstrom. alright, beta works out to 6148.5 angstrom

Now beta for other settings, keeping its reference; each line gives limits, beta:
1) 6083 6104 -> 6085.5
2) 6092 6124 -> 6112.5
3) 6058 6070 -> 6058.5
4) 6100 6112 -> 6111.0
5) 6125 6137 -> 6126.0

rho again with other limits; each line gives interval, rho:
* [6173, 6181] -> 25.8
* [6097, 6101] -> 28.7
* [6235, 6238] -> 26.1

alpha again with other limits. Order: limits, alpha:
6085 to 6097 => 0.70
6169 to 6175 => 0.23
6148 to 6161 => 0.68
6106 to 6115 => 0.70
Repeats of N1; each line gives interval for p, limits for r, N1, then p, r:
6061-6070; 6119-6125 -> 68.3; 0.30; 27.6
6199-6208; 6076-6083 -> 69.7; 0.27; 28.2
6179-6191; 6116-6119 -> 70.1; 0.34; 28.4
